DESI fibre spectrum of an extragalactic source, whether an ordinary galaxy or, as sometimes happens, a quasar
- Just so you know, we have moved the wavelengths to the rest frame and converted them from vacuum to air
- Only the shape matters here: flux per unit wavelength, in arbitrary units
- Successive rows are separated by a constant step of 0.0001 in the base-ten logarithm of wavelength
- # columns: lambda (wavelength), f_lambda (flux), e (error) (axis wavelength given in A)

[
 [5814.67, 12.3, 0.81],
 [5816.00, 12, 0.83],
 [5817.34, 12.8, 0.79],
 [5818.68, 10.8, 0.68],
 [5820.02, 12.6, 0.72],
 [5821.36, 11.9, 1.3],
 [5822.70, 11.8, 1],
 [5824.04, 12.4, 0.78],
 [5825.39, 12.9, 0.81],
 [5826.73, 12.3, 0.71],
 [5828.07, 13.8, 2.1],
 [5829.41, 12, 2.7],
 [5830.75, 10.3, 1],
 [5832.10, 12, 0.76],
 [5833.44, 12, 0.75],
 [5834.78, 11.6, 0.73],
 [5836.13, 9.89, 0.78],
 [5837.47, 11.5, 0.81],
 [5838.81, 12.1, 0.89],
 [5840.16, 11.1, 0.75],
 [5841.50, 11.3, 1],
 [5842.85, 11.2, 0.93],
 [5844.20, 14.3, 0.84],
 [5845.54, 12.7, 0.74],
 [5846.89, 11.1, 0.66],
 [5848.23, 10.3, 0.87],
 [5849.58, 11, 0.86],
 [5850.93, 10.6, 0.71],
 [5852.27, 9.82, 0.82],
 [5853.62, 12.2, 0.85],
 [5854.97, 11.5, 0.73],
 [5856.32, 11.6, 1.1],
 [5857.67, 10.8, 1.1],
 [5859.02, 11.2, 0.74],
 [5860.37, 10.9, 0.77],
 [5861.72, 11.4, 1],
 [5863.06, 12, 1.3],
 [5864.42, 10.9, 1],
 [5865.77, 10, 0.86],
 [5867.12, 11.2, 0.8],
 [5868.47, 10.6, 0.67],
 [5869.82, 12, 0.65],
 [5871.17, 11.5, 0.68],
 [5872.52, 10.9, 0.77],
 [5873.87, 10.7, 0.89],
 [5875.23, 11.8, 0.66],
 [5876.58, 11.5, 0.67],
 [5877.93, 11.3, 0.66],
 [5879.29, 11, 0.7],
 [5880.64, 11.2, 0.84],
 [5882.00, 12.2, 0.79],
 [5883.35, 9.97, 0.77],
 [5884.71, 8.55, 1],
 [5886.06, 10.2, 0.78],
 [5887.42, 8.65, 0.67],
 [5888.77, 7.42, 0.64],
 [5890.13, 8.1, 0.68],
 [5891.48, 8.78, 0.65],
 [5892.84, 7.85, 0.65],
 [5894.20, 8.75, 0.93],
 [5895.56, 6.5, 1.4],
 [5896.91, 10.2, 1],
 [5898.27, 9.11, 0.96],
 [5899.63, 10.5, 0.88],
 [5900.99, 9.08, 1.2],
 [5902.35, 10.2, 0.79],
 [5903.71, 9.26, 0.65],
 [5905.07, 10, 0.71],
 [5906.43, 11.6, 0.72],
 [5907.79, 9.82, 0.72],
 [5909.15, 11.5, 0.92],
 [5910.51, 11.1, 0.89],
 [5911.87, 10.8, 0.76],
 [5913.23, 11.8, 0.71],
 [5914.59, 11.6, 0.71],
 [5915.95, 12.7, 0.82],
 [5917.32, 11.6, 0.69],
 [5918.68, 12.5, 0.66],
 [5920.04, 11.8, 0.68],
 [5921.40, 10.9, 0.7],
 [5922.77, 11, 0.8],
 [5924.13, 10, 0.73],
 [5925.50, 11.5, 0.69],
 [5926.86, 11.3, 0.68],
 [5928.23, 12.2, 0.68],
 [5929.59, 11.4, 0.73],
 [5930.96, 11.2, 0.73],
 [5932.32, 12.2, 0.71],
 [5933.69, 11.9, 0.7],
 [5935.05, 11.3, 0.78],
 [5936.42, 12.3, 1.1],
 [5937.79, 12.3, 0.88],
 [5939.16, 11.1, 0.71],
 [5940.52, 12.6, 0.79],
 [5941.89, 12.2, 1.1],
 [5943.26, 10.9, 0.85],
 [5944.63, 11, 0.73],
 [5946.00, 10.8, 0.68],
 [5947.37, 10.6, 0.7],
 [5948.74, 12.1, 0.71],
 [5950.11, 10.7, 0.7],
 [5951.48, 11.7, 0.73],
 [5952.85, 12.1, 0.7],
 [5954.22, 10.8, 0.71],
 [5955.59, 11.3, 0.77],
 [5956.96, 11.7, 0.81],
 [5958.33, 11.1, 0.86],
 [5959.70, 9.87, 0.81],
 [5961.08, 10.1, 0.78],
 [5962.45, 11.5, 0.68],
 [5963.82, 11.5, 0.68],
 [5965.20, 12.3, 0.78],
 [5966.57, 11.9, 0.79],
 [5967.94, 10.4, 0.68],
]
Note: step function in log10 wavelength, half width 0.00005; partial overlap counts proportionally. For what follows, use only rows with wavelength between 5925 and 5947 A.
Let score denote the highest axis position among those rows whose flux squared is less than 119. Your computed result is 5946.00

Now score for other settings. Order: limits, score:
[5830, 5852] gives 5850.93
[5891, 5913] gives 5911.87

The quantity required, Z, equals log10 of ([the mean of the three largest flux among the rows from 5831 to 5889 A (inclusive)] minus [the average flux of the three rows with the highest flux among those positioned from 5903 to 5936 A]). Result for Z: -0.22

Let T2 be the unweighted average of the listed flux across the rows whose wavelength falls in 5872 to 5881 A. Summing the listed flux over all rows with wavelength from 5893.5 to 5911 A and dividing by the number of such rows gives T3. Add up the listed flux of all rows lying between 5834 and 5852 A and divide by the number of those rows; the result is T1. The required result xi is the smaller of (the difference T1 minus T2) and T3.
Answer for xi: 0.24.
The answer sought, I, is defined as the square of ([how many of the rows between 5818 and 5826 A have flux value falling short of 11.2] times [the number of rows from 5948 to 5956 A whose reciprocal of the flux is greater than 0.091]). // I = 4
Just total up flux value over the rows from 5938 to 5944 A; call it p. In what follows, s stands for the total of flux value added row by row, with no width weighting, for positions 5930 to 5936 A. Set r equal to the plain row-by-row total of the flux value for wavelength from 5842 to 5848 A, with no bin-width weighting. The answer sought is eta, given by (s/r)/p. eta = 0.020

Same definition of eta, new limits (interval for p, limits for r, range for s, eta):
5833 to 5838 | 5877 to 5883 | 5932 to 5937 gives 0.023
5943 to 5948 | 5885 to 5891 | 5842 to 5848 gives 0.033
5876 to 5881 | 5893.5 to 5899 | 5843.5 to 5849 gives 0.031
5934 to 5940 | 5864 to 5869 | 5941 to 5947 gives 0.022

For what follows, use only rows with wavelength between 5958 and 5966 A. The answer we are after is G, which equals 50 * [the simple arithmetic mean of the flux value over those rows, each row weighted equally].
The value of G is 553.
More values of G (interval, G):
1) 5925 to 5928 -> 570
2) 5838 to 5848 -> 599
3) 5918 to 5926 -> 564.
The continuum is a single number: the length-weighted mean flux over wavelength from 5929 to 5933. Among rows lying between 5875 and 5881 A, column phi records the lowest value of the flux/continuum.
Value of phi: 0.95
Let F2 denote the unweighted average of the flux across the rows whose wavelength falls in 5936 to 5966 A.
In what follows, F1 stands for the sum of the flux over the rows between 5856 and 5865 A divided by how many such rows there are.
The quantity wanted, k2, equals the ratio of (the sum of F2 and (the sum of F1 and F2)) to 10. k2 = 3.4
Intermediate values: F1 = 11.3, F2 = 11.4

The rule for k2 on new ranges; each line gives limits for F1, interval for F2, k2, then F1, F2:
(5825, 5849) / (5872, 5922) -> 3.2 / 11.8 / 10.3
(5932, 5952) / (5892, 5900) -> 2.9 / 11.6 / 8.8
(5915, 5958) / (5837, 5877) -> 3.4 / 11.5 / 11.3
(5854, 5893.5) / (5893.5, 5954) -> 3.3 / 10.5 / 11.0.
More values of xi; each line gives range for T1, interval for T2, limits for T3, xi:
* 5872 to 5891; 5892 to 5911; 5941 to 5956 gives 0.57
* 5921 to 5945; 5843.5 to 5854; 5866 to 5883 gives 0.01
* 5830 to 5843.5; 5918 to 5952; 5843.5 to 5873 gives -0.20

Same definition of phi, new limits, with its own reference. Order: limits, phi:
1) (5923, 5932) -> 0.86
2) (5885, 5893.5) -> 0.64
